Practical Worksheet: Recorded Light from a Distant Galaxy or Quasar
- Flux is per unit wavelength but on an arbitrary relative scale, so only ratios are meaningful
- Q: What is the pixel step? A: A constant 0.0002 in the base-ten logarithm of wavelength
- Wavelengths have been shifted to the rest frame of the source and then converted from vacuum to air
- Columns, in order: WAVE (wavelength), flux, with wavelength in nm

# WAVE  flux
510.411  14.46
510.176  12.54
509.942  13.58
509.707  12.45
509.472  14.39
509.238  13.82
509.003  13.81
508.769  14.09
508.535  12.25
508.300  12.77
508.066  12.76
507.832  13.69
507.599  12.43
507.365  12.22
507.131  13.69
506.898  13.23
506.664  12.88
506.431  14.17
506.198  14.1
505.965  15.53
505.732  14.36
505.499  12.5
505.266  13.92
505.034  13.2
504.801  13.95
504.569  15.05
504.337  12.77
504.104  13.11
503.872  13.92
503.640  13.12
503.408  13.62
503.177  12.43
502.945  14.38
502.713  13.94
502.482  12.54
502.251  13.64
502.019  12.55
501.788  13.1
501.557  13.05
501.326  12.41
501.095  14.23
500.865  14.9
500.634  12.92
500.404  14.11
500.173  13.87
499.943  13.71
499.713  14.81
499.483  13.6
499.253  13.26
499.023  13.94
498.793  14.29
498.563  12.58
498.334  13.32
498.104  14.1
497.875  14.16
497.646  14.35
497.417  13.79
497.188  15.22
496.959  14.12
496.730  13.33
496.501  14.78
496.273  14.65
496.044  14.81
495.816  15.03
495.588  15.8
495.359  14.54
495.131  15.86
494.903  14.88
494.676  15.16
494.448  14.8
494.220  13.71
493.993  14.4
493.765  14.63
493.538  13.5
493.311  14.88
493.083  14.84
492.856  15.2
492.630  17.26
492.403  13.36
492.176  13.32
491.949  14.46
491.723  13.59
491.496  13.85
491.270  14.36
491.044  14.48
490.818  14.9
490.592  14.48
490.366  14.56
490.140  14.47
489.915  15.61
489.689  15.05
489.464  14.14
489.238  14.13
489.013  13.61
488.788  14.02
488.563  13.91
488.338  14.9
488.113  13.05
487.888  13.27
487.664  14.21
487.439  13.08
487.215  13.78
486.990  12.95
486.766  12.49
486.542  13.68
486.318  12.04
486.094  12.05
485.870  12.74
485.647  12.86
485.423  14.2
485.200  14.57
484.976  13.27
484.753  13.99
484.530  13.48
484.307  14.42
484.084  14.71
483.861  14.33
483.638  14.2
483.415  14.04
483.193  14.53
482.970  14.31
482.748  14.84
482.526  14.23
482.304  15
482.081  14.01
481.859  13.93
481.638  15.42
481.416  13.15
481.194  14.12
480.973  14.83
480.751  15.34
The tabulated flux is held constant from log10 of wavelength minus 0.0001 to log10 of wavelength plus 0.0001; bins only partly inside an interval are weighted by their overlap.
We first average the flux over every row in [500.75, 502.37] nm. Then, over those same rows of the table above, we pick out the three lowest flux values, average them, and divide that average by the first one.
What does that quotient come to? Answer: 0.945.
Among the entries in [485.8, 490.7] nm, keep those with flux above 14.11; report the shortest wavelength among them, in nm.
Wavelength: 487.664 nm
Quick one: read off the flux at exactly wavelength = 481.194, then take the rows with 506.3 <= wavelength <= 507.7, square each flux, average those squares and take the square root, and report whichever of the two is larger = 14.1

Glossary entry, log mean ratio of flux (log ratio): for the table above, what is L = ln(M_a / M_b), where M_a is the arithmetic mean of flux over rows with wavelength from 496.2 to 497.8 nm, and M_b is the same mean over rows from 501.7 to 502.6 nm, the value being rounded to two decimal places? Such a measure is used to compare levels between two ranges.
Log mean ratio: 0.10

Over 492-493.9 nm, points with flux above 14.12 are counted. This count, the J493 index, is 5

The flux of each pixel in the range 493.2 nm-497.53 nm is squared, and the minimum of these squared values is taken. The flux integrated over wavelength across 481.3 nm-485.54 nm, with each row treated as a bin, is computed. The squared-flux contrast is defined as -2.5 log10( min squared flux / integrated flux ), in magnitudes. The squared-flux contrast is -1.17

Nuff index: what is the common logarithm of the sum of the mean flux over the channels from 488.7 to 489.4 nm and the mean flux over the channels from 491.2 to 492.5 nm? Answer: 1.443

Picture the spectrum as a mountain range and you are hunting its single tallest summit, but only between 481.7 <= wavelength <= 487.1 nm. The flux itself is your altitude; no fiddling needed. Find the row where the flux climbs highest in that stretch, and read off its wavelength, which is 482.304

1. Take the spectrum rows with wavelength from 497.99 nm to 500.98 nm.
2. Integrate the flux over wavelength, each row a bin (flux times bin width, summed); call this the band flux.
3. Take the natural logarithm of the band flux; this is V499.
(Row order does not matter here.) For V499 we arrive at 3.720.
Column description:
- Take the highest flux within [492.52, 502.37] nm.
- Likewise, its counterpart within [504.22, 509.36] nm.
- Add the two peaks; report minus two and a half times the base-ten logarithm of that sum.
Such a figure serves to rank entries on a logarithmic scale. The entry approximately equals -3.79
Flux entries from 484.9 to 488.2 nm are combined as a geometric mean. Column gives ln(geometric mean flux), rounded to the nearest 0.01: 2.58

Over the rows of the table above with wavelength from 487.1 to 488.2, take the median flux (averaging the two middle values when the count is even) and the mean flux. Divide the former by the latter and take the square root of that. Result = 0.99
